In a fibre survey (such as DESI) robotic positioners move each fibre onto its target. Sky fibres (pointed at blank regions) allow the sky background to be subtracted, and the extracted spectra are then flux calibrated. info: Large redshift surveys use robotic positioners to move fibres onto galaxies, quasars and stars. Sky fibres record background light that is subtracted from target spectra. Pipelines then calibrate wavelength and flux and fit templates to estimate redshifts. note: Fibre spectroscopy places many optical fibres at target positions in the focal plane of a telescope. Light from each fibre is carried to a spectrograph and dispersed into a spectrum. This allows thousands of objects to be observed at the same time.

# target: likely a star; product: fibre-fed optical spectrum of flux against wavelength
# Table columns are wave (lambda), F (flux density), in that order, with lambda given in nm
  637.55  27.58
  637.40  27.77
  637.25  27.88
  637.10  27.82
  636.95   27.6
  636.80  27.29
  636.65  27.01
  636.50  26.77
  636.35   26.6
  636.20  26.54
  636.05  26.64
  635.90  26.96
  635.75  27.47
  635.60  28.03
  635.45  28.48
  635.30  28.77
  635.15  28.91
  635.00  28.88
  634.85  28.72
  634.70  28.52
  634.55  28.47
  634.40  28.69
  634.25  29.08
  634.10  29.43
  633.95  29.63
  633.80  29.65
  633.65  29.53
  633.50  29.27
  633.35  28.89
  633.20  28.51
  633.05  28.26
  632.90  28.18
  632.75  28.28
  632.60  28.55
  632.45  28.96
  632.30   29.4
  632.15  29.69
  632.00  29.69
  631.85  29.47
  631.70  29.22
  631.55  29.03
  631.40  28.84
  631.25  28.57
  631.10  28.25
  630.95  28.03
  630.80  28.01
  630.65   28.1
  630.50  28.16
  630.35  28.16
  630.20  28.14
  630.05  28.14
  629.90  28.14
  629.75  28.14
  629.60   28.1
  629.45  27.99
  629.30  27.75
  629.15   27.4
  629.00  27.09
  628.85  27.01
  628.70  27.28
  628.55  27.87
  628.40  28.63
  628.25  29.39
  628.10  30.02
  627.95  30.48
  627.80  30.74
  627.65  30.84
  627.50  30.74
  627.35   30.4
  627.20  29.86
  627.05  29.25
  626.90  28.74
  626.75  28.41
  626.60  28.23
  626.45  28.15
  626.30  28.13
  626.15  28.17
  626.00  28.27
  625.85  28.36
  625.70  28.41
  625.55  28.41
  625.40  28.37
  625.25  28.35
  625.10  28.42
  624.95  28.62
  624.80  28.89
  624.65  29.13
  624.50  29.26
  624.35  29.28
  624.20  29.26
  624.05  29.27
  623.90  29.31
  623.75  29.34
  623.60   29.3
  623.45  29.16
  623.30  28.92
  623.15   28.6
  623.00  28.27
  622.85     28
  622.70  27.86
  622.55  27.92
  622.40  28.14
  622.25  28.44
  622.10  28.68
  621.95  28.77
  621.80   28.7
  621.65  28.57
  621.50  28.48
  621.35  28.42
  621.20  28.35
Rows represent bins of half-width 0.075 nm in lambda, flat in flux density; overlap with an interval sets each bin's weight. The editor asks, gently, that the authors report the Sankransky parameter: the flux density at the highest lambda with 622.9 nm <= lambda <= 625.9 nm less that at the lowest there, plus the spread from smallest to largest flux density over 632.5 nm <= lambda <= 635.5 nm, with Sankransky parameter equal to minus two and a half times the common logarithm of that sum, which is -0.5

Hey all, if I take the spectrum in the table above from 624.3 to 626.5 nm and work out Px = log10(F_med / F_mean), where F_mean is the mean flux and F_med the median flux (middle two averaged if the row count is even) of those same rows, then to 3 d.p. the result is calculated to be -0.002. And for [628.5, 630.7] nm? 0.004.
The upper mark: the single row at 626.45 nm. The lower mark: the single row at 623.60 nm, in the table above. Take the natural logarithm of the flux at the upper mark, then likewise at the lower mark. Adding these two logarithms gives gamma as 6.715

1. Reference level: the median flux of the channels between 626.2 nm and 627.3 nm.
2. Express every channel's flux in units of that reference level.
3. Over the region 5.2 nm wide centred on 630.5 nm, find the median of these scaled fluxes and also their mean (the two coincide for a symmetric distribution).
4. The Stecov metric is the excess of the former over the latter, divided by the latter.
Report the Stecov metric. -0.010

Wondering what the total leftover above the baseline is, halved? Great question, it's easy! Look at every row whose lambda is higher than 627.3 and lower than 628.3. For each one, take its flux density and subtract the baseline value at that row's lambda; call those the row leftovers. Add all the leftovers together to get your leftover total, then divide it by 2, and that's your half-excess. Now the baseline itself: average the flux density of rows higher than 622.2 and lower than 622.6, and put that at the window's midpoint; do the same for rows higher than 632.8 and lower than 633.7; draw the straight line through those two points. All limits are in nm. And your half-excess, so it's 7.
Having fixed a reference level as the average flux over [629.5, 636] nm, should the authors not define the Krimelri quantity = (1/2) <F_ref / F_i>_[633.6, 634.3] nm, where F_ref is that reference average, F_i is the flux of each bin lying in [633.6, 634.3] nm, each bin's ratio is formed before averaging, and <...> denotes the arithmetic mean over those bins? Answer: 0.486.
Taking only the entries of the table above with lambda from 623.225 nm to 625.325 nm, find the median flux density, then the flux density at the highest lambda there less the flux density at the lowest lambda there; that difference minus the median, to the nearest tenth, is -29.8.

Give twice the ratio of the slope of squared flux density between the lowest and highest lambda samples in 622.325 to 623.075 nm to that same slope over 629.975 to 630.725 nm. -6.5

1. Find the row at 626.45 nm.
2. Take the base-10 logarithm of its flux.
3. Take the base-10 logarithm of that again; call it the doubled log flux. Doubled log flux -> 0.161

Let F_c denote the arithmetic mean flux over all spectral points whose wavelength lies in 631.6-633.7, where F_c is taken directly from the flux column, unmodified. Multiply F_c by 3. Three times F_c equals 87.0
